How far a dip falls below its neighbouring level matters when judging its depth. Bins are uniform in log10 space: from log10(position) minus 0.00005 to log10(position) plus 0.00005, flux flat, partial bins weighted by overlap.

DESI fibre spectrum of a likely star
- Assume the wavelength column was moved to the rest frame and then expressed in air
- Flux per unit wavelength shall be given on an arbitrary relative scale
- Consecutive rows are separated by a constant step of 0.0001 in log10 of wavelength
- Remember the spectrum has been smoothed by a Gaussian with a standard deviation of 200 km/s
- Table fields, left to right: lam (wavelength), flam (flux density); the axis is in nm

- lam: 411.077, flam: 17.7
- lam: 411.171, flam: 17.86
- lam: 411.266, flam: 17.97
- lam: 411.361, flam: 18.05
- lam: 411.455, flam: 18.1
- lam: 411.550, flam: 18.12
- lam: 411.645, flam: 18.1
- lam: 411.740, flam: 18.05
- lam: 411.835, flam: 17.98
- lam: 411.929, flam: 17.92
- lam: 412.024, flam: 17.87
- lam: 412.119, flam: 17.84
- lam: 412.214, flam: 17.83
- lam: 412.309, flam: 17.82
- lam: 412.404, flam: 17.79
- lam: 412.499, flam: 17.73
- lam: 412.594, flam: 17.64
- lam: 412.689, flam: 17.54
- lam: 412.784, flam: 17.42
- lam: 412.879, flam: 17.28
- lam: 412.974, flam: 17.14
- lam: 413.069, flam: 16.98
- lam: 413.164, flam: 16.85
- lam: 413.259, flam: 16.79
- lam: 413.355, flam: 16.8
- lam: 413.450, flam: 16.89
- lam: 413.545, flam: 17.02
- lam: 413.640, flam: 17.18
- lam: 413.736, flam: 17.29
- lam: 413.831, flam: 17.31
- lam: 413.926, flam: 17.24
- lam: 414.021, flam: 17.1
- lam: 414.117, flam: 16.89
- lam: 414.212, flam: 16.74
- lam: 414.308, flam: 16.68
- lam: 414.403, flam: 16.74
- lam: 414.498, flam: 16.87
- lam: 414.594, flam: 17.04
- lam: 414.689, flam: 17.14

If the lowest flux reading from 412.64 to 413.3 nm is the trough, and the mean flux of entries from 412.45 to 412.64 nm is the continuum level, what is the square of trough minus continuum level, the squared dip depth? 0.80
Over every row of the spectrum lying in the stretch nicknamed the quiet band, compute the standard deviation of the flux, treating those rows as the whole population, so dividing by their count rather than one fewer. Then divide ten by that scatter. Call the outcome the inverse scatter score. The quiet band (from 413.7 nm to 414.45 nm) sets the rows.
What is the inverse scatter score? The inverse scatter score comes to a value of 40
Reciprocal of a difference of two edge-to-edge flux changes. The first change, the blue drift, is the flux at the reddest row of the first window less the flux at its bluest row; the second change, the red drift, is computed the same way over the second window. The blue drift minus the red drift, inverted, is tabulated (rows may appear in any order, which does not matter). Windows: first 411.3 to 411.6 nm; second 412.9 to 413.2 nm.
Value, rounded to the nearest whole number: 3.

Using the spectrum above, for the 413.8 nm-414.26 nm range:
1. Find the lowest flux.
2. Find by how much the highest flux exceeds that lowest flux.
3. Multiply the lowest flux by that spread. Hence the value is 10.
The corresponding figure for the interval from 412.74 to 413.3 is 11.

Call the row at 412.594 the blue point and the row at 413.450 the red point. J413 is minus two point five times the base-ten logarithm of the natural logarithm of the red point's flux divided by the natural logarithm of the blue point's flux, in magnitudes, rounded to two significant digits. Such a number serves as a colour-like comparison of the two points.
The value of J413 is 0.017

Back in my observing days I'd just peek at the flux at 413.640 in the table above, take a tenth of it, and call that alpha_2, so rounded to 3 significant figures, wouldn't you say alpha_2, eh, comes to 1.72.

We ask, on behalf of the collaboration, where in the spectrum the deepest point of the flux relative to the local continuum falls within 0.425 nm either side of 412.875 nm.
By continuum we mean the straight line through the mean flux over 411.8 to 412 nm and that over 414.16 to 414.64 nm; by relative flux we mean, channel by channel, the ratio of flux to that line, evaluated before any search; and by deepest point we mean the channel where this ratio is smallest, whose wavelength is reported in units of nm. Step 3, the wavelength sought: 413.259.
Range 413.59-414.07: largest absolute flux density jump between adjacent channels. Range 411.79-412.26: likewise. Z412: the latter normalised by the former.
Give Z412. 0.43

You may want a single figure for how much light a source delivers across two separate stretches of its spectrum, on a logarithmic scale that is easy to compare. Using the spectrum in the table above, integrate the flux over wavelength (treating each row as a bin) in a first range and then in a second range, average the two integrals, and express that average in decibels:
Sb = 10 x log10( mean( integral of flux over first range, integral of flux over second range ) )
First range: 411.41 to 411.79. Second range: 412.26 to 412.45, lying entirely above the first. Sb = 7.1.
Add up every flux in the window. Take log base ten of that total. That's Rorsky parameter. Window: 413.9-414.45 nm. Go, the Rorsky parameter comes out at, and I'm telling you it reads 2.006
